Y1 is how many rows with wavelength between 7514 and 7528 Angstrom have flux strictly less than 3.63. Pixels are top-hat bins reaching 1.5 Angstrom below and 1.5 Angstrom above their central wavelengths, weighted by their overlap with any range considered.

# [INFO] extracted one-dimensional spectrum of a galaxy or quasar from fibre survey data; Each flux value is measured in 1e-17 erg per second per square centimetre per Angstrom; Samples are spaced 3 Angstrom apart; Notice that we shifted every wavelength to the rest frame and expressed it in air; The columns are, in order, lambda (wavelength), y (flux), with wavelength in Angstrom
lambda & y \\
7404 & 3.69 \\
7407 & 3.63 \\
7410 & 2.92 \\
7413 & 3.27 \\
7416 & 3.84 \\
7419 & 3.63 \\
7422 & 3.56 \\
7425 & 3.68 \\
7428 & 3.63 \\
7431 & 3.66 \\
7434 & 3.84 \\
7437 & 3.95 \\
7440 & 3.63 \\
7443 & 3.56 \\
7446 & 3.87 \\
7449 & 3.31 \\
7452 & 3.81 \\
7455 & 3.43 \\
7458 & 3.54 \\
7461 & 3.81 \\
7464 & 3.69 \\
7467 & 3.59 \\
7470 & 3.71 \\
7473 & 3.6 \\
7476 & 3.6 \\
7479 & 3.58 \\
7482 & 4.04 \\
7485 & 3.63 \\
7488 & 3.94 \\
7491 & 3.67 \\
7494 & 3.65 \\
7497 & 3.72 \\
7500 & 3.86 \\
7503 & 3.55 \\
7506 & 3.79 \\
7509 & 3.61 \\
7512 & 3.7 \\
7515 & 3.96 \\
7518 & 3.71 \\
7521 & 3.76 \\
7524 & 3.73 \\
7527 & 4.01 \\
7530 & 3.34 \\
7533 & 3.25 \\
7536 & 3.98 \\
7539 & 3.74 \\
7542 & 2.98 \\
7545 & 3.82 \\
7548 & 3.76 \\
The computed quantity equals 0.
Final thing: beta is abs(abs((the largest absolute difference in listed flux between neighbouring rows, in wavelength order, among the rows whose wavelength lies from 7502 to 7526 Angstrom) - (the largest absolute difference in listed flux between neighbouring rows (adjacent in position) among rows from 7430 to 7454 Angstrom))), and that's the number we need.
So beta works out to 0.30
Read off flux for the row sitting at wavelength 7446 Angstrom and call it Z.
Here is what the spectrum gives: 3.87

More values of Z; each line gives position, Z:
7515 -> 3.96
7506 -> 3.79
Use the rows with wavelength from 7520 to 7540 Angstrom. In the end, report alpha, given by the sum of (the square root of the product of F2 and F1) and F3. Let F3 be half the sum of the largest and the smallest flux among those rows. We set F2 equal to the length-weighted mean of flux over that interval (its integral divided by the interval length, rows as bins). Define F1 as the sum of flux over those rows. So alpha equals 13.4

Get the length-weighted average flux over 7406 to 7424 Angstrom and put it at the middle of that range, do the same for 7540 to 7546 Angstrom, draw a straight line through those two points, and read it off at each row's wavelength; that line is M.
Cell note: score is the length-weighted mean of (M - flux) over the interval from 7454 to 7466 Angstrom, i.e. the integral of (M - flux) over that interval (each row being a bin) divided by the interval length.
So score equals -0.18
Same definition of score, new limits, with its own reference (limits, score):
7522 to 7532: -0.27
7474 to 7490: -0.32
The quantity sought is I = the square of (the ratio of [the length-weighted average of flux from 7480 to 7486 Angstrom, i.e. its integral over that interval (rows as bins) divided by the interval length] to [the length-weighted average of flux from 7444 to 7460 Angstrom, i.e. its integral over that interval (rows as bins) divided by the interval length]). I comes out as 1.13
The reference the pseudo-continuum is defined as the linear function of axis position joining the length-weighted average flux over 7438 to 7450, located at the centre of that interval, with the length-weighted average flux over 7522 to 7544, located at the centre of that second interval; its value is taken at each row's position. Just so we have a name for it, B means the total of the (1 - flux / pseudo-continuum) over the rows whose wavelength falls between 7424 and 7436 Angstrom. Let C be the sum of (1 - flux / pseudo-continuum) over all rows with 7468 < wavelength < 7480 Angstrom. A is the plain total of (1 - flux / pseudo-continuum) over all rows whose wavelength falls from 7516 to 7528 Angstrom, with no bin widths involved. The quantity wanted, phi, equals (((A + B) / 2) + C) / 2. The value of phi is -0.09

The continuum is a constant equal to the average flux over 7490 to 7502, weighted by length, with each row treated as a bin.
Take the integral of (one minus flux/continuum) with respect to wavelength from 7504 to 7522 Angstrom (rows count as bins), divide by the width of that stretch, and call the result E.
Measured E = -0.008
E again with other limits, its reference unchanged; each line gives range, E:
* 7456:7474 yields 0.018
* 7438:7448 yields 0.010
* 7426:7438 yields -0.010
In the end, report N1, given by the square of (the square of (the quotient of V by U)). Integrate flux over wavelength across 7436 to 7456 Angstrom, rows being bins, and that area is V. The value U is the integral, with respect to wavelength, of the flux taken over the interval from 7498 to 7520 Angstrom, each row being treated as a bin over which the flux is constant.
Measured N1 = 0.6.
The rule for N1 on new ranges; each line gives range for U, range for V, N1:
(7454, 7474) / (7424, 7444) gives 1.1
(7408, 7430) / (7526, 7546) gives 0.7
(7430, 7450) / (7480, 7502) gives 1.6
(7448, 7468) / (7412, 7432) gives 1.0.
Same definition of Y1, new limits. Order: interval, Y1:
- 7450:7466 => 2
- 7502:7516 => 2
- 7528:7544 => 3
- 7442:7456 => 3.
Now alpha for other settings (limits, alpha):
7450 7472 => 13.3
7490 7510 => 13.5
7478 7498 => 13.7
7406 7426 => 12.6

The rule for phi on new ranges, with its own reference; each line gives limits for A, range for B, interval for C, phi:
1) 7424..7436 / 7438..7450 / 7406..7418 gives 0.11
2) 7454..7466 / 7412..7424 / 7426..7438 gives -0.07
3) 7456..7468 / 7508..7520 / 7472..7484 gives -0.11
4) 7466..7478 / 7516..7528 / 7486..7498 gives -0.14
